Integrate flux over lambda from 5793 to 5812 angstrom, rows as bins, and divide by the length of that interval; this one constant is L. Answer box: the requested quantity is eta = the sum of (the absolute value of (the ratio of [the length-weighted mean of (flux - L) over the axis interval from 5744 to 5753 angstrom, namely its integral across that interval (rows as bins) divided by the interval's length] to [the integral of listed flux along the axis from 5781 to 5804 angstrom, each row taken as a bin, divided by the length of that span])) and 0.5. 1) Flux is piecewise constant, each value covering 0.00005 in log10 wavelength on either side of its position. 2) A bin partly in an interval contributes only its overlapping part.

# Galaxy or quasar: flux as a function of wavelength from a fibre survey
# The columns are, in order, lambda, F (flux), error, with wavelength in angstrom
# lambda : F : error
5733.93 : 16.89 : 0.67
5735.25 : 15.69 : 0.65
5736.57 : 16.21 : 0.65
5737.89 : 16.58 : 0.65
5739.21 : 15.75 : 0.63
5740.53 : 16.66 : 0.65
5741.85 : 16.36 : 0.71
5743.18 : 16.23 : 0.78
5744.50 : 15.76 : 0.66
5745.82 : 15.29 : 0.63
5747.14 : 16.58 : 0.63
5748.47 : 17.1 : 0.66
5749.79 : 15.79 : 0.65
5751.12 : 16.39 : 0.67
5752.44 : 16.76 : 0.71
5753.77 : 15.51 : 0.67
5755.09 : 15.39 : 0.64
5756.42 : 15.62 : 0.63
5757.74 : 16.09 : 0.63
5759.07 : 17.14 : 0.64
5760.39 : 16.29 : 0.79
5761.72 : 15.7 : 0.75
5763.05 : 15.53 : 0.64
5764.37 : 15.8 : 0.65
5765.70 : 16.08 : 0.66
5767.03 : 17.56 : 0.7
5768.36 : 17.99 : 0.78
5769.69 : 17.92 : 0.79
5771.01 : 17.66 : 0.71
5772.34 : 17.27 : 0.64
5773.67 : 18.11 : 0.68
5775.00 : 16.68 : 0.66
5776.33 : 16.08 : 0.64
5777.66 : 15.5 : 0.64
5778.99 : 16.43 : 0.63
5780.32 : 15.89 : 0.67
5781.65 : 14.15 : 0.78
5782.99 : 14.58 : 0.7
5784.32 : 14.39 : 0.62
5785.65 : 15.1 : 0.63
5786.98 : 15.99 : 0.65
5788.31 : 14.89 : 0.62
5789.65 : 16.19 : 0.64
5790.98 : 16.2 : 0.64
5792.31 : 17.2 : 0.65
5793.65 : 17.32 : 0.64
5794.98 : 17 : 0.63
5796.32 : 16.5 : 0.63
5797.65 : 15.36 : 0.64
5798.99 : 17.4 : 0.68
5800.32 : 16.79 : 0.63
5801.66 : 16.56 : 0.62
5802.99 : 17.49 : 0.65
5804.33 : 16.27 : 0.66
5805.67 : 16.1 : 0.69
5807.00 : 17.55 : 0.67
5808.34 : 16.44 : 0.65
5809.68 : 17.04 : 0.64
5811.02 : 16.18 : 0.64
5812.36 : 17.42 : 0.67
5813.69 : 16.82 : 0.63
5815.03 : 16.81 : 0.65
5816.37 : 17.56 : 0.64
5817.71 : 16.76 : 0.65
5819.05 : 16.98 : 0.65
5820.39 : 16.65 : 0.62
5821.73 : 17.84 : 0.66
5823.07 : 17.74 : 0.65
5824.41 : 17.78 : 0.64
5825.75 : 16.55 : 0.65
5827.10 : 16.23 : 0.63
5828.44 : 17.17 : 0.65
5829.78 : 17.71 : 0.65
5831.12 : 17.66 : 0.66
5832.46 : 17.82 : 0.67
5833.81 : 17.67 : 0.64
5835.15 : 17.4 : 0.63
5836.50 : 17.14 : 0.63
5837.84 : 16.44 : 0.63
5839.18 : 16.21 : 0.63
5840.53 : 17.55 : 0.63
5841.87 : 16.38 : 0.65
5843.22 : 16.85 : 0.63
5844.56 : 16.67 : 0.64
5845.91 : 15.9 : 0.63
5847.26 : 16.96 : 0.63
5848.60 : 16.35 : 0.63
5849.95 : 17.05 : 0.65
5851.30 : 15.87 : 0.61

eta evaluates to 0.53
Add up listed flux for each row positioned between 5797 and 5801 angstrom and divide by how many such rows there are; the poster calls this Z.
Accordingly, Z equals 16.5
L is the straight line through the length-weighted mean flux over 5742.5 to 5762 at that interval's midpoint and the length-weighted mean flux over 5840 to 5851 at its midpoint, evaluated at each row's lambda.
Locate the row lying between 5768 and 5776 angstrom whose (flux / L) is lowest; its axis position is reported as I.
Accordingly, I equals 5775.00 angstrom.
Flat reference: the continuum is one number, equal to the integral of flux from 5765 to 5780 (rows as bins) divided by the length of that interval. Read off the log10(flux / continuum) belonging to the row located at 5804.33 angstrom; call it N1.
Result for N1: -0.02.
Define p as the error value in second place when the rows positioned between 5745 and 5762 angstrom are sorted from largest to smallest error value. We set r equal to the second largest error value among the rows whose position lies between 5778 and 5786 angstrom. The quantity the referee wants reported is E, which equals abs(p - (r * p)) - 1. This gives -0.775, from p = 0.750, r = 0.70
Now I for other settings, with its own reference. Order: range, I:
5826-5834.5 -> 5827.10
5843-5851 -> 5845.91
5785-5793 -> 5788.31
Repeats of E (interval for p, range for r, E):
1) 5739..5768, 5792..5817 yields -0.750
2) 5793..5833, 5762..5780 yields -0.850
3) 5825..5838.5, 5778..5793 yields -0.802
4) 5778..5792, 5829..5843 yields -0.762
